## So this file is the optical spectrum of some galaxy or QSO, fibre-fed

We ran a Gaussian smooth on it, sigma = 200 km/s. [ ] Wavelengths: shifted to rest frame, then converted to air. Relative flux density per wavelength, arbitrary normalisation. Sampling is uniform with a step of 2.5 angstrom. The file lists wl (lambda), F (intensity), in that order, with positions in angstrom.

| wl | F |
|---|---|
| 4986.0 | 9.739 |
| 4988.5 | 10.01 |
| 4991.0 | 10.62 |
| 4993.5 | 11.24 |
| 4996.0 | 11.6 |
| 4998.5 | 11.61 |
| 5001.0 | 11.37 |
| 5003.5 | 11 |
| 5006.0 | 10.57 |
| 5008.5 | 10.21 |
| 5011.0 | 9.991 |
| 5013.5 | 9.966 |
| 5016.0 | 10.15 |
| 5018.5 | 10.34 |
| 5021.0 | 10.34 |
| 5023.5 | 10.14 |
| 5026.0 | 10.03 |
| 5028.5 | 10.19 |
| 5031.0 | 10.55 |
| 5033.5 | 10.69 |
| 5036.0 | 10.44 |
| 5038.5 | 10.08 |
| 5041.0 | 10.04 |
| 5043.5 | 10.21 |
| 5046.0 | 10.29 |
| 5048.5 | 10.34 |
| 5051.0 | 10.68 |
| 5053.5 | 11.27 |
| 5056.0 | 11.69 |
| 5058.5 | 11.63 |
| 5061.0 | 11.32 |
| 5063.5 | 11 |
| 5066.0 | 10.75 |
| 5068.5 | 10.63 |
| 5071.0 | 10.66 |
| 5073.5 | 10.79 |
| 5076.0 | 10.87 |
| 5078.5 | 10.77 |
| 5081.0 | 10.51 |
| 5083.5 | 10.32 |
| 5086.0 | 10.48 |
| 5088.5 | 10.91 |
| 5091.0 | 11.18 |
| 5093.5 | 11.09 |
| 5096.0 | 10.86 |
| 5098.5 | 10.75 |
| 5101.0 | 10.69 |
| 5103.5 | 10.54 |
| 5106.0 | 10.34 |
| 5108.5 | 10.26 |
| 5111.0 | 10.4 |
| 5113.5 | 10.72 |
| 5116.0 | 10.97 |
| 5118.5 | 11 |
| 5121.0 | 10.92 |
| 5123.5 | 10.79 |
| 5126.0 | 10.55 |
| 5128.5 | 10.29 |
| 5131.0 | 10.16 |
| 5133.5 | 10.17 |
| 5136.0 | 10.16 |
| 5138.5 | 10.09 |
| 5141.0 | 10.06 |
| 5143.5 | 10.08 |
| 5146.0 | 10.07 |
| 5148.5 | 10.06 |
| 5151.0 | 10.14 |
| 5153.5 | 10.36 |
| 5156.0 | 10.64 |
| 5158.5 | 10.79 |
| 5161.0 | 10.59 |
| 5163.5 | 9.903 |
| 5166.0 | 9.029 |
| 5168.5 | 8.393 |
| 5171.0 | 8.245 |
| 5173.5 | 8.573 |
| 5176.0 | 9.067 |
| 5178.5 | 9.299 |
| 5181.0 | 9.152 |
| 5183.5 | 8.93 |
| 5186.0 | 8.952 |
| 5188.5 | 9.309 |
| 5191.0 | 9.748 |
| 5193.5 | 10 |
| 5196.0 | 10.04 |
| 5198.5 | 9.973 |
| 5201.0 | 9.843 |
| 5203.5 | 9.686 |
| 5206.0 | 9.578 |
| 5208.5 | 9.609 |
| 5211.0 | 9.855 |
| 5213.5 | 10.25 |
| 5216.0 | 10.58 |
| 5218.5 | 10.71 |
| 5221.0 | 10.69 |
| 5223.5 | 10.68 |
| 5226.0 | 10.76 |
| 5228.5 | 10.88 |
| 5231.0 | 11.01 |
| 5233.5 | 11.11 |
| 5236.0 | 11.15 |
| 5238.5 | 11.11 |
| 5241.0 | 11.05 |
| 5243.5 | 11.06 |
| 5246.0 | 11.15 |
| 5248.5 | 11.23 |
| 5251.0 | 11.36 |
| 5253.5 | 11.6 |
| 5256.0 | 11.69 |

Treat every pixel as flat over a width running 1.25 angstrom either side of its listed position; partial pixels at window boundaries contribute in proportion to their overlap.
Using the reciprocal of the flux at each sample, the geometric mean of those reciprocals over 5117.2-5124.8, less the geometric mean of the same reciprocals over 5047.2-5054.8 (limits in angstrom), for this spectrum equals -0.001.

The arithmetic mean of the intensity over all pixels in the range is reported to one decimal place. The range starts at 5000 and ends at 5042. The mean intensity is 10.4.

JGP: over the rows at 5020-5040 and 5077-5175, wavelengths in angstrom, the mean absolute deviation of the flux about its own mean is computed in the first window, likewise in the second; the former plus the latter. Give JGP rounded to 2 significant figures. 0.67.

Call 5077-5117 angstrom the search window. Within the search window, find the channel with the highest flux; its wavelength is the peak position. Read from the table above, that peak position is 5091.0 angstrom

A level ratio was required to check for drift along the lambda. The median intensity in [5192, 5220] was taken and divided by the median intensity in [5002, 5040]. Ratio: 0.98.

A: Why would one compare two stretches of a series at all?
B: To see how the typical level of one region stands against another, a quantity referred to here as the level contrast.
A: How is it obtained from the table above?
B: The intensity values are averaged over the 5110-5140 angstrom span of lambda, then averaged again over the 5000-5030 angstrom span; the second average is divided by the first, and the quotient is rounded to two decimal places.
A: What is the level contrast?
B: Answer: 0.98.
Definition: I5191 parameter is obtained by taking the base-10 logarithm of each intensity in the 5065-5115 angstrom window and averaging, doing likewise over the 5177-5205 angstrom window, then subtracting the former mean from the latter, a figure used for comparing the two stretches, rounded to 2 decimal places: -0.05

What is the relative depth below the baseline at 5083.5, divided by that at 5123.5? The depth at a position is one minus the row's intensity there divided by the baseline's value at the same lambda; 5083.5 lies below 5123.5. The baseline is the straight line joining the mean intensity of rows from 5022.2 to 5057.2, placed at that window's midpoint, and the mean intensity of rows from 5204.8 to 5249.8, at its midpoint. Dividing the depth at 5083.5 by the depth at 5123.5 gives -0.94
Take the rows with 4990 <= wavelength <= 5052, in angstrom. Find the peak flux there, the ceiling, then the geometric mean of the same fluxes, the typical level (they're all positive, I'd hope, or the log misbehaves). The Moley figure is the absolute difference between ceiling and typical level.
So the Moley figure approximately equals 1.1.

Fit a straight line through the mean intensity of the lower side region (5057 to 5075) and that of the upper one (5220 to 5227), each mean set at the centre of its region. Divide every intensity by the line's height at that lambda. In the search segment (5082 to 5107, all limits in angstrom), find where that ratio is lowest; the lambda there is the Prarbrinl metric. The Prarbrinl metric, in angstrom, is 5083.5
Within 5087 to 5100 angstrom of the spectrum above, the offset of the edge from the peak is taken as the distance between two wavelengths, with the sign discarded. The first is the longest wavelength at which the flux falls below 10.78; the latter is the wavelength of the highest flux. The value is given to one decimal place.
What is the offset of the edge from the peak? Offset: 7.5 angstrom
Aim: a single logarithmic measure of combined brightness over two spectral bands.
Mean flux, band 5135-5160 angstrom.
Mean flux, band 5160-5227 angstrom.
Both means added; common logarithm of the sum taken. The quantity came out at 1.30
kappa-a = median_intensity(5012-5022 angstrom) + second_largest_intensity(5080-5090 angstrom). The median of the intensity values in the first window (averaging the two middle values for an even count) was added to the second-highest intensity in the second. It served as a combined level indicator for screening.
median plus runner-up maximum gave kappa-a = 20.8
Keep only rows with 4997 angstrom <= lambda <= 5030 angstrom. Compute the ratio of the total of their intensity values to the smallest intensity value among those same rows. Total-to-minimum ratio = 13.6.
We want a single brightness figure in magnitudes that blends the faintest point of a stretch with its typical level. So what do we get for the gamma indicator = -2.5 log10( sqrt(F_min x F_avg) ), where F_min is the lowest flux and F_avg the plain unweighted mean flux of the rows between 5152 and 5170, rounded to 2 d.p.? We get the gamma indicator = -2.40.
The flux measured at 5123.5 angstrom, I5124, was 10.79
